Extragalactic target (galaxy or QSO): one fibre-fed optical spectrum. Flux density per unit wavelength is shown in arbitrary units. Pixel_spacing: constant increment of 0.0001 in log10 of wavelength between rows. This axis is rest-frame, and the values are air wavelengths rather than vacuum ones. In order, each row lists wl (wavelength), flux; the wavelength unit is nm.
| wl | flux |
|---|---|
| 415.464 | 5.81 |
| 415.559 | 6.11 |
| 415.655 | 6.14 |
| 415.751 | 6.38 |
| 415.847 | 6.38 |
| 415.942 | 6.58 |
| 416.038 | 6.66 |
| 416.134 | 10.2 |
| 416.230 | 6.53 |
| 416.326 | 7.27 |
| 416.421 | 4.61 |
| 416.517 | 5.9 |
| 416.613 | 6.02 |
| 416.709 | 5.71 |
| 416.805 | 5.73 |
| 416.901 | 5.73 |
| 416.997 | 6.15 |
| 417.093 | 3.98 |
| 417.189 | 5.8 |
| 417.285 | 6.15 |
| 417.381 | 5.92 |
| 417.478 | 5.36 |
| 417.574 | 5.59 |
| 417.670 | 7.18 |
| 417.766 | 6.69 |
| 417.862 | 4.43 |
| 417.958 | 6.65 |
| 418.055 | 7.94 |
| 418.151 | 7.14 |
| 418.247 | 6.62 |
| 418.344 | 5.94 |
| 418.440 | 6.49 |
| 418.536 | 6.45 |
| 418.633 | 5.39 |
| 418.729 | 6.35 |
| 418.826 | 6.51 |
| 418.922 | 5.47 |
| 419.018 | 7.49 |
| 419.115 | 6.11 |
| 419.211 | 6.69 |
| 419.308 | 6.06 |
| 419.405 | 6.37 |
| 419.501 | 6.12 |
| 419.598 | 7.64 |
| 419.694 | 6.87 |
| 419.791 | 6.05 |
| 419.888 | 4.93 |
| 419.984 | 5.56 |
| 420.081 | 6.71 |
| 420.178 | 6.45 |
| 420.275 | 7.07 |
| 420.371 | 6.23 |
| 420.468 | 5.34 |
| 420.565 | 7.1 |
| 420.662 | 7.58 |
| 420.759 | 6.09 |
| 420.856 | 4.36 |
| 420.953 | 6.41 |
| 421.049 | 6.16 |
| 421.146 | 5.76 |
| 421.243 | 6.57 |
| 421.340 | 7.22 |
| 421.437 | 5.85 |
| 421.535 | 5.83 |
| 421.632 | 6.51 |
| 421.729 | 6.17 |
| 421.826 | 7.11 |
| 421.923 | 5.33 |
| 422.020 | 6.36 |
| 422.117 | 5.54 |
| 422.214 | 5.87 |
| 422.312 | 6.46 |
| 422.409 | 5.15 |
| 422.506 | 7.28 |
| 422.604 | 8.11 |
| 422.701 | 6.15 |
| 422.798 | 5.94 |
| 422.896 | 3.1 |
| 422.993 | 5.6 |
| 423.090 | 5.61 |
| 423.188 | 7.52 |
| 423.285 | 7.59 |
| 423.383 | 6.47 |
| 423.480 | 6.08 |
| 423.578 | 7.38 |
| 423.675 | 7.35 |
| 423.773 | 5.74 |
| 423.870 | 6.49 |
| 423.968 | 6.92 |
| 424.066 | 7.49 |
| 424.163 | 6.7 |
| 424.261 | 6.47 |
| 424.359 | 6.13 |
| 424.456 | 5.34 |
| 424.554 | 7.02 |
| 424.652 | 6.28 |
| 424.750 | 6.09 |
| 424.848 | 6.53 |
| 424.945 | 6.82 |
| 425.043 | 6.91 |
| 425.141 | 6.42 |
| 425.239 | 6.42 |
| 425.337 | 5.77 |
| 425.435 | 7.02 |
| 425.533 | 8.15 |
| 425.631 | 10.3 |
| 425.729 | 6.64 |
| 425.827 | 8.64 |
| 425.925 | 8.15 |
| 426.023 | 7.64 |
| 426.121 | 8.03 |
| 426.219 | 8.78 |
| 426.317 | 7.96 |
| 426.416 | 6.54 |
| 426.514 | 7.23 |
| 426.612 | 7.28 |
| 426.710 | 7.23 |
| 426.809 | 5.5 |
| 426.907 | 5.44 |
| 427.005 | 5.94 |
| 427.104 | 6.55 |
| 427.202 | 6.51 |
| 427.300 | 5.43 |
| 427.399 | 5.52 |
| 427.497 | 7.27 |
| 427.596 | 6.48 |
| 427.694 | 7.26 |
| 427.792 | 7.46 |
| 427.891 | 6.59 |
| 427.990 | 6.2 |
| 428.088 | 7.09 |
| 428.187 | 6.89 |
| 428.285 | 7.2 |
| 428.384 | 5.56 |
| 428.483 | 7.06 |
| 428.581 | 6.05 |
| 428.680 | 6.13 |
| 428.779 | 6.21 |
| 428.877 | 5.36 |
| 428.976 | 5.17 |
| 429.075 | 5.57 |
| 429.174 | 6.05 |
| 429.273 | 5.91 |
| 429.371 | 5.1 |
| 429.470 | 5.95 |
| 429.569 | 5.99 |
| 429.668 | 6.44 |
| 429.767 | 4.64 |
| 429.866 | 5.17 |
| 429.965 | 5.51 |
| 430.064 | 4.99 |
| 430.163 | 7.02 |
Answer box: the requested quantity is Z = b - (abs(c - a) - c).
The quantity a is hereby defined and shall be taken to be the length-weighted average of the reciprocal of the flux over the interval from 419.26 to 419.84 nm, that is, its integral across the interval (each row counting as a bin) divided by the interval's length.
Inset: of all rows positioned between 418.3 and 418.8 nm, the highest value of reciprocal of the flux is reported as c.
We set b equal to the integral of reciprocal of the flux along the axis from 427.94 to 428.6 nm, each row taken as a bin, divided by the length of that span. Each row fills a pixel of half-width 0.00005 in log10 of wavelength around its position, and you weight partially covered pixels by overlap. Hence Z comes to 0.307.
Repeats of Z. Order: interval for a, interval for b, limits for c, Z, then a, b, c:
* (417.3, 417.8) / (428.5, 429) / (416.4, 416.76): 0.336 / 0.165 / 0.171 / 0.22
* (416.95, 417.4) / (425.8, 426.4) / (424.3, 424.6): 0.309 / 0.185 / 0.124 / 0.19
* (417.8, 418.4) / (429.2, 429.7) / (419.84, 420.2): 0.331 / 0.160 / 0.172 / 0.20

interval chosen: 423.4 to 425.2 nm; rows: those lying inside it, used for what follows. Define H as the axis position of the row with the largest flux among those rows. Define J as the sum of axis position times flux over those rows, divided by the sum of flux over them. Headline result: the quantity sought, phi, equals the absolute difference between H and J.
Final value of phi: 0.24 nm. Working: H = 424.066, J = 424.30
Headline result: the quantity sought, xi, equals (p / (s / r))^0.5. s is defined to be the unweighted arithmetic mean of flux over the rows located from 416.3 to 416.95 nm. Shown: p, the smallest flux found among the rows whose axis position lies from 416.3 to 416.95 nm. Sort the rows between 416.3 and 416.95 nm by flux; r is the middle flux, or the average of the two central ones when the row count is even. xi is 2.12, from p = 4.61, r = 5.7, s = 5.9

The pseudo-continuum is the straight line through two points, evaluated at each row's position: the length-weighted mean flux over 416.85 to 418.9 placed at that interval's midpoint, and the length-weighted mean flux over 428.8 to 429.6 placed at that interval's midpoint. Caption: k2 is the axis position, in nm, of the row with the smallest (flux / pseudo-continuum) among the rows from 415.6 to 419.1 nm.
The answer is 417.093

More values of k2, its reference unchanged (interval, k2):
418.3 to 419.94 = 419.888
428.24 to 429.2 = 428.976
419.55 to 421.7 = 420.856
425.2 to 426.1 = 425.337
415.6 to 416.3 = 415.655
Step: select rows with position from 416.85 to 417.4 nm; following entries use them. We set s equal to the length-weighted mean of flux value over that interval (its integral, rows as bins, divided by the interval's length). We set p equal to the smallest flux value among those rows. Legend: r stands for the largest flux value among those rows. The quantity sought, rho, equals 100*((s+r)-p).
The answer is 778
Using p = 3.98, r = 6.15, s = 5.6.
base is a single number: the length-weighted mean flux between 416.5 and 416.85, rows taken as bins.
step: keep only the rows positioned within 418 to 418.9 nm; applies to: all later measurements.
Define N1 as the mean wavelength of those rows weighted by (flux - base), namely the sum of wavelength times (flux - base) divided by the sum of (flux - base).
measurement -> 418.29 nm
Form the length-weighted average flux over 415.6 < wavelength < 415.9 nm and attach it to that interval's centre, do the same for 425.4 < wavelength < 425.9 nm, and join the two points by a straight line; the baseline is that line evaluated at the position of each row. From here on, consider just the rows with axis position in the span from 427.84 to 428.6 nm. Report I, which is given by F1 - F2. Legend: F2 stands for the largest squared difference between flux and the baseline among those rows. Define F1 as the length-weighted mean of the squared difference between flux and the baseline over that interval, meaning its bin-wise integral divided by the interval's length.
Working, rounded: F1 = 4.6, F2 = 10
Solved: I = -5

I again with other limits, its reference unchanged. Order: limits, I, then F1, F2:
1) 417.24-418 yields -4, 1.1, 5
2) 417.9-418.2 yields -1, 0.7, 1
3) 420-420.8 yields -3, 0.9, 3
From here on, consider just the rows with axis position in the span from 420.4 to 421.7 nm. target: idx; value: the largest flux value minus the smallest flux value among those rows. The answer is 3.2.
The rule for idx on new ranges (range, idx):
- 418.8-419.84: 2.2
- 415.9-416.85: 5.6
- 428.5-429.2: 1.0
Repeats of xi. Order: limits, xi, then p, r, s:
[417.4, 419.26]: 2.13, 4.43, 6.5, 6.3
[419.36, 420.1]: 2.21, 4.93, 6.2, 6.3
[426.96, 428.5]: 2.33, 5.43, 6.6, 6.6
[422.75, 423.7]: 1.76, 3.1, 6.3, 6.3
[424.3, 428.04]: 2.27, 5.34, 6.6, 6.9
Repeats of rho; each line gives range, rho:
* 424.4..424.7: 790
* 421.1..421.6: 771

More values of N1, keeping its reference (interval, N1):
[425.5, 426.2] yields 425.80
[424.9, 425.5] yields 425.16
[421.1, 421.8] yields 421.43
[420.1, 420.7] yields 420.47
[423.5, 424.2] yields 423.86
